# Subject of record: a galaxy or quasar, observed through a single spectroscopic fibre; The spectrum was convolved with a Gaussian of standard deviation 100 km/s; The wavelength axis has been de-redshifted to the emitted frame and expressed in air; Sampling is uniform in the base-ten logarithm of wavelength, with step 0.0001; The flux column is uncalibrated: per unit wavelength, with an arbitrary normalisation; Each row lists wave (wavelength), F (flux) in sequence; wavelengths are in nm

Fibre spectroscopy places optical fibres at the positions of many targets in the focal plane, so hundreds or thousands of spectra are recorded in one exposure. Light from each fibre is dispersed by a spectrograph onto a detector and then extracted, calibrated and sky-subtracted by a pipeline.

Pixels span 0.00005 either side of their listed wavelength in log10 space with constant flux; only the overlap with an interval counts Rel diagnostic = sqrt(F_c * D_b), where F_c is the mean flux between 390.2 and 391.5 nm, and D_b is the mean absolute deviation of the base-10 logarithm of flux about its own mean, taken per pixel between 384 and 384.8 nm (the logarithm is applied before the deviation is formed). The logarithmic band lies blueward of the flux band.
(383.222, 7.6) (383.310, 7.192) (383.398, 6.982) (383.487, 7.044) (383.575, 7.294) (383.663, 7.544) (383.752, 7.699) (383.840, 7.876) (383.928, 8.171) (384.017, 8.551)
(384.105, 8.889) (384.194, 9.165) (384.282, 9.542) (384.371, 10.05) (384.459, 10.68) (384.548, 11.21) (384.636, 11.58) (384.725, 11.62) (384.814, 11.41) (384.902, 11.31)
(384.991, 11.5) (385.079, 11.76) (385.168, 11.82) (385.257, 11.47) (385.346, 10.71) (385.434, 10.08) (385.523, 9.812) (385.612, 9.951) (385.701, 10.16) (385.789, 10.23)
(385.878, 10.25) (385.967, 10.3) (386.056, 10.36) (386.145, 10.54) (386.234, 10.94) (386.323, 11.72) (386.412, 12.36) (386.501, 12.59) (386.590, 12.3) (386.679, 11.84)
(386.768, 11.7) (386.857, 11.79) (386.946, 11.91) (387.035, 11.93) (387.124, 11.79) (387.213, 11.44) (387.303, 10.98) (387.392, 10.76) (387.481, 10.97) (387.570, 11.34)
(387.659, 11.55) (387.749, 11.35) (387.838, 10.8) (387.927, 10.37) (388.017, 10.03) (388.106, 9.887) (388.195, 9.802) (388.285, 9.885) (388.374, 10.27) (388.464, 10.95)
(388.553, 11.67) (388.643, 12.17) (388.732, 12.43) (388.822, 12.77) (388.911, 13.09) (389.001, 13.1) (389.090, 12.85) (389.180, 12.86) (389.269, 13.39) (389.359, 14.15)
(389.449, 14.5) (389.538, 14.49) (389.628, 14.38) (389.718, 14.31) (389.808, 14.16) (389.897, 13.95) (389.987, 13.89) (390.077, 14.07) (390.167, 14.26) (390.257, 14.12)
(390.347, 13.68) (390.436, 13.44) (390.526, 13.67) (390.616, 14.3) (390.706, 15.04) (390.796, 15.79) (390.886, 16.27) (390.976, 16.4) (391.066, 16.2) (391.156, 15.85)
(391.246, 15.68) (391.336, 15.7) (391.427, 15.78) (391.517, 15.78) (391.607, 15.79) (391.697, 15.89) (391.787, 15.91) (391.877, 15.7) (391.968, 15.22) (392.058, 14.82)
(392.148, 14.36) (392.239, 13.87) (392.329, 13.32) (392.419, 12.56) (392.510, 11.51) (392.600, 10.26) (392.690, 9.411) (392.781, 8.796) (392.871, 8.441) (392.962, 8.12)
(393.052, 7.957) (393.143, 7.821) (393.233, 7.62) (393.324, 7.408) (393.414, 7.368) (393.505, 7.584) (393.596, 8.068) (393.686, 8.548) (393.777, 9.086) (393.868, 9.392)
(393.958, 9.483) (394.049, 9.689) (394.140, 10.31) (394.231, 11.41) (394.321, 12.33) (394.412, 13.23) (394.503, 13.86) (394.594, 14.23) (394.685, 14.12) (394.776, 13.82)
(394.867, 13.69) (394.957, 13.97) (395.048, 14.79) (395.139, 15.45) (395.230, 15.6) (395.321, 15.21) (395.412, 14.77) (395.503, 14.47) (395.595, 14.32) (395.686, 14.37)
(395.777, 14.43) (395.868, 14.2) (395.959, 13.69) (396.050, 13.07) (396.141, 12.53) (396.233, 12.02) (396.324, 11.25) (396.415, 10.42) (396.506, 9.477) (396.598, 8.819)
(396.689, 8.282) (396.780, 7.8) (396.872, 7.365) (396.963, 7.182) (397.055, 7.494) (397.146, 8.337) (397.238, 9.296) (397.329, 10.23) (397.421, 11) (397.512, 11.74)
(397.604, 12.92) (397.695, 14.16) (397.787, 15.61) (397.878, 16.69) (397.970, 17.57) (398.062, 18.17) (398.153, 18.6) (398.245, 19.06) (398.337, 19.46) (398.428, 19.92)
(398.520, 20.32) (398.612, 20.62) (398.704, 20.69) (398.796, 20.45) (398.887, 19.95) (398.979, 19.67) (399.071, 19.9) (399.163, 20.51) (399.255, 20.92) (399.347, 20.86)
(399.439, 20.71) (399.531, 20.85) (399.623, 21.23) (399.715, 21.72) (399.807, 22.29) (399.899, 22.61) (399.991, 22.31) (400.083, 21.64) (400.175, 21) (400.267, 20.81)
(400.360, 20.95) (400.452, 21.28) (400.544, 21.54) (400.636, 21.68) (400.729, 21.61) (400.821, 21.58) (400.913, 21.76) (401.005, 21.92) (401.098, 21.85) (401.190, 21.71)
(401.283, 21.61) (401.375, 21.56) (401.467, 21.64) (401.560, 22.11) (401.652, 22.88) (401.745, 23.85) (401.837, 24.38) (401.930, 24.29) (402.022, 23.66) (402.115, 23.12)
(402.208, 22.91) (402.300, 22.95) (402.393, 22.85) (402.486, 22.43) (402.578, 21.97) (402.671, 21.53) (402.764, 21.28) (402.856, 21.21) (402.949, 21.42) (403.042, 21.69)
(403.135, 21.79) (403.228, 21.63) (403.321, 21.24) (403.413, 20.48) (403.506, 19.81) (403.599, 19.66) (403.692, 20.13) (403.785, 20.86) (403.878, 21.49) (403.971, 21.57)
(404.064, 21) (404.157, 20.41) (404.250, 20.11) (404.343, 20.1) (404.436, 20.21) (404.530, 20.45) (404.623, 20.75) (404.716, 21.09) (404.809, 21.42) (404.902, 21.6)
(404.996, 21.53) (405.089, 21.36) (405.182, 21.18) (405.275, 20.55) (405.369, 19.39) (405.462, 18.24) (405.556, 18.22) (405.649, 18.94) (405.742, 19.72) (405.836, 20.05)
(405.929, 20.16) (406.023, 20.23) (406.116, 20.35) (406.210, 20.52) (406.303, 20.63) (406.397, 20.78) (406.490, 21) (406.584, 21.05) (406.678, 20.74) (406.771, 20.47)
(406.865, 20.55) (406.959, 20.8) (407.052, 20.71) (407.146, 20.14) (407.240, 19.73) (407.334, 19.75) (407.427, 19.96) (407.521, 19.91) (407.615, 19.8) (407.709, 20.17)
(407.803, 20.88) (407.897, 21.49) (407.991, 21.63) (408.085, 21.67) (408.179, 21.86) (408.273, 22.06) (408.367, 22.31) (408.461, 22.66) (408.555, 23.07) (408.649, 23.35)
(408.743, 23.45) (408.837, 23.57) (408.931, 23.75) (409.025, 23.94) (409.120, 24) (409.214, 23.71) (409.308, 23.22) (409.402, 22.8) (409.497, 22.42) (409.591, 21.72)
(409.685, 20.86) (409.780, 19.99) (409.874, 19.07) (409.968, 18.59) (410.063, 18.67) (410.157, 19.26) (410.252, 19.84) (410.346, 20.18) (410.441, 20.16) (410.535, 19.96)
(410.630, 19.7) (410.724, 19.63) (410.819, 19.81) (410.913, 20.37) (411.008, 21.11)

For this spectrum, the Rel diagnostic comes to 0.8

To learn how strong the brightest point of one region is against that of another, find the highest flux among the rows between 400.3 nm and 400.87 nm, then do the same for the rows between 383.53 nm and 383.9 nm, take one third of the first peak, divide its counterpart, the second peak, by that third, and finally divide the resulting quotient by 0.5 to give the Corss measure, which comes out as 2.2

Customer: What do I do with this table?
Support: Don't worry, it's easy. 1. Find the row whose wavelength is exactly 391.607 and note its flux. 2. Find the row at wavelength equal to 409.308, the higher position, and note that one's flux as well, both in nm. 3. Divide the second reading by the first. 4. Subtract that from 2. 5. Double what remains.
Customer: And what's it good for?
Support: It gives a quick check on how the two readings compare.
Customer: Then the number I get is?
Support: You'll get 1.1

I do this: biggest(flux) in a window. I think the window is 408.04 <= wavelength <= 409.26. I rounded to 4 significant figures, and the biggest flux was 24.00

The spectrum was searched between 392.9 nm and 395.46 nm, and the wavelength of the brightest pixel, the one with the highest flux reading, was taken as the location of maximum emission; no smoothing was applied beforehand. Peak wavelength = 395.230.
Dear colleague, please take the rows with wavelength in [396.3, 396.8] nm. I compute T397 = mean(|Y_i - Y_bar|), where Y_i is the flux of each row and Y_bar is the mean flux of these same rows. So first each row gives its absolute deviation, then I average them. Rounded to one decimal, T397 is 1.0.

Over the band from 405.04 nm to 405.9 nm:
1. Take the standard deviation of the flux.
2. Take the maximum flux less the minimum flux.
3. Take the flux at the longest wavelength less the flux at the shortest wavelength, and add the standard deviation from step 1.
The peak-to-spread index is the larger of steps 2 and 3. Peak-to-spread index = 3.1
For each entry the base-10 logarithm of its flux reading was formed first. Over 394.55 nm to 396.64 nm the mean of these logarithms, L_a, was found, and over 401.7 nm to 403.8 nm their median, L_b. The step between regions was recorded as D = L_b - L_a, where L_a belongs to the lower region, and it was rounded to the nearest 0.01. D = 0.21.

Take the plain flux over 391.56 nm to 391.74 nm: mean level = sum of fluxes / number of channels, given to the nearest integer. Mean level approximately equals 16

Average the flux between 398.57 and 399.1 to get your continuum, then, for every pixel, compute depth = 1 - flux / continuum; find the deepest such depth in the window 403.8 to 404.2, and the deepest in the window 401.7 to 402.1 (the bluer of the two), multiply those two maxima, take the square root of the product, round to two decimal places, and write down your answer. 0.04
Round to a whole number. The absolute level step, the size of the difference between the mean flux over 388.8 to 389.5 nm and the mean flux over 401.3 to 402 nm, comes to 10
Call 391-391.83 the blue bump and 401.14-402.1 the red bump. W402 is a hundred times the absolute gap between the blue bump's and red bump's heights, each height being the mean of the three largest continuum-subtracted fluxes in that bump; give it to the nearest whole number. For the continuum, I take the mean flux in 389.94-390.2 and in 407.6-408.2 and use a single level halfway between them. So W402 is 817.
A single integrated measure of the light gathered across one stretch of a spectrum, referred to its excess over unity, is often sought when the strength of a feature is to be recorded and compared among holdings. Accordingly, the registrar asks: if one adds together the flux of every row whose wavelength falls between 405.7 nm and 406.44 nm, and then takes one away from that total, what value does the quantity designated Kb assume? 161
